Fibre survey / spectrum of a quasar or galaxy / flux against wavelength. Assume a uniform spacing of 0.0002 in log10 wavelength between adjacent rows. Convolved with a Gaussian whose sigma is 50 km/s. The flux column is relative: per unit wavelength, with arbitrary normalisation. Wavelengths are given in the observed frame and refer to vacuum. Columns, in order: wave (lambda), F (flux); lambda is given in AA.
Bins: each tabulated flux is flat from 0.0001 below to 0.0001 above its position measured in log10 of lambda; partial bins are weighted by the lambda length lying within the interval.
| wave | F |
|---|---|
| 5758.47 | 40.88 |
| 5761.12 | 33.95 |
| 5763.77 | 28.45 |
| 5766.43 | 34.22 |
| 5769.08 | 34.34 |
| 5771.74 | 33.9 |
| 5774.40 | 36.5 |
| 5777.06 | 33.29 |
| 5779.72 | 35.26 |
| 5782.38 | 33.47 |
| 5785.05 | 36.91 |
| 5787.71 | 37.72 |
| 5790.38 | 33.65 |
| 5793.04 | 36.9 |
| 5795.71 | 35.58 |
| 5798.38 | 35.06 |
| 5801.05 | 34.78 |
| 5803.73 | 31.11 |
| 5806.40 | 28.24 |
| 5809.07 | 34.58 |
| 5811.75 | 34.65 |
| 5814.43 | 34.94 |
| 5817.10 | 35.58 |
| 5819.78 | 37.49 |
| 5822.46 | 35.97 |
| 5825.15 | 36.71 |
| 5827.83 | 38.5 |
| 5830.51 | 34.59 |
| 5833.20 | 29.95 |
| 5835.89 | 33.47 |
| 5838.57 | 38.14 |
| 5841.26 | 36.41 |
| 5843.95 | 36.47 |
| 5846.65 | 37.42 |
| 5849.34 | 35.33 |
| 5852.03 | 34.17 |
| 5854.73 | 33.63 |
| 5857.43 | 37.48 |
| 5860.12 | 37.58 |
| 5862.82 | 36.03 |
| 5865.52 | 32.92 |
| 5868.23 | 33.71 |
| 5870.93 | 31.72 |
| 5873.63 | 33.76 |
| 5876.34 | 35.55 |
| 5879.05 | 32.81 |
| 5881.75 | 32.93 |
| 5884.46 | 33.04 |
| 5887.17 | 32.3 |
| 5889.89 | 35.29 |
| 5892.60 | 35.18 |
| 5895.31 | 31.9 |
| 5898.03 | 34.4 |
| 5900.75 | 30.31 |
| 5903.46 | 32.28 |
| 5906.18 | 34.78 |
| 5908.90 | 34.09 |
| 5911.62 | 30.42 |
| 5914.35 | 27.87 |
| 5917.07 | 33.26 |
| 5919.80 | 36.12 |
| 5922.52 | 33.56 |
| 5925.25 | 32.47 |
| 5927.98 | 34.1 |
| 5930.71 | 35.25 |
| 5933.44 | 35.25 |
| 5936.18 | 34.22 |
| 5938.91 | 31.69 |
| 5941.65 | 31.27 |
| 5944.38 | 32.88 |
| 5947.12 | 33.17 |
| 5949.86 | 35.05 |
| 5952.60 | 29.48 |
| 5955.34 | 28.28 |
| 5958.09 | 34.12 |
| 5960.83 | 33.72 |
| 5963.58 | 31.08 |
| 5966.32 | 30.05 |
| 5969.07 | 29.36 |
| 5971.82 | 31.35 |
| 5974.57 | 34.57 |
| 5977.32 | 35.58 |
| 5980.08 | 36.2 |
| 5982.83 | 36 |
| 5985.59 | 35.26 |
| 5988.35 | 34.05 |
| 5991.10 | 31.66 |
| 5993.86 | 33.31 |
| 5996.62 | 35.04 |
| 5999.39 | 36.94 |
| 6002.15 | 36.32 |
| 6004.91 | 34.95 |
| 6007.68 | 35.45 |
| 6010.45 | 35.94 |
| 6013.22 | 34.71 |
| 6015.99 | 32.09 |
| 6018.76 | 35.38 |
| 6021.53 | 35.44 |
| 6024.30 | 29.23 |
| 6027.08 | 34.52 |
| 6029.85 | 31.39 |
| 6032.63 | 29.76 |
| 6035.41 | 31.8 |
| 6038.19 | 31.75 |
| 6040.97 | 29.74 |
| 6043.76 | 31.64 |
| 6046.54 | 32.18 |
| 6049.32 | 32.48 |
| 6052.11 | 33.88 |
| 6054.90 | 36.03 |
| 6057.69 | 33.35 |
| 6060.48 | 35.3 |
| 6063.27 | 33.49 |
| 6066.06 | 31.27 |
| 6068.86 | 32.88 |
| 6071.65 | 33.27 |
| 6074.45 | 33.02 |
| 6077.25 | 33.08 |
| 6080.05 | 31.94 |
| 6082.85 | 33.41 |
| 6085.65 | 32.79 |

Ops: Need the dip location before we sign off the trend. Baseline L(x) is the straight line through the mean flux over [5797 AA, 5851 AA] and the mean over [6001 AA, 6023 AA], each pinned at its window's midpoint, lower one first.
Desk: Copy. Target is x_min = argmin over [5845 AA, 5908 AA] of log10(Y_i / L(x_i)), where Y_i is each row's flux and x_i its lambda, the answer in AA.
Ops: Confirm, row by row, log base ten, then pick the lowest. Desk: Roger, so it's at 5900.75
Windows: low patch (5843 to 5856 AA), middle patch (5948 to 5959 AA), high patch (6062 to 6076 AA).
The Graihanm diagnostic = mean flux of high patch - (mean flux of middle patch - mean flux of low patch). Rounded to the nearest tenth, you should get 36.5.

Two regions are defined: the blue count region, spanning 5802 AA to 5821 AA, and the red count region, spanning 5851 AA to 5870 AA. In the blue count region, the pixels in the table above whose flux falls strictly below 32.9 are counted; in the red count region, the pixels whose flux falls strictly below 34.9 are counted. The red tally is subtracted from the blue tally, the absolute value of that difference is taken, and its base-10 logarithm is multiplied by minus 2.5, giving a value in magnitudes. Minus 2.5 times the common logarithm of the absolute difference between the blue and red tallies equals -0.8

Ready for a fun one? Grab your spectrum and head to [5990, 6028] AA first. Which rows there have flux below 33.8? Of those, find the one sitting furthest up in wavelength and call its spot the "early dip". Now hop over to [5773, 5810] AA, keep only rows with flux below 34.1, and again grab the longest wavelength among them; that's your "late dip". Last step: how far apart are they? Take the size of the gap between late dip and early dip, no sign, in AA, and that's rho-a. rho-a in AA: 217.9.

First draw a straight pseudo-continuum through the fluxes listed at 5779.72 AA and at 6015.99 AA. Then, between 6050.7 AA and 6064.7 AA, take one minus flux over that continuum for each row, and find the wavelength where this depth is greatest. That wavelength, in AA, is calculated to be 6057.69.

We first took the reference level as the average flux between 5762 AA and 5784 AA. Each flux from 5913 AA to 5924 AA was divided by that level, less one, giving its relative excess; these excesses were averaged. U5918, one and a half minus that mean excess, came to 1.53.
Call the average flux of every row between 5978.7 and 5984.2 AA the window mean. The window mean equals 36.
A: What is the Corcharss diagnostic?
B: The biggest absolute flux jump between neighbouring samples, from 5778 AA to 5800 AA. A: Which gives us 4.1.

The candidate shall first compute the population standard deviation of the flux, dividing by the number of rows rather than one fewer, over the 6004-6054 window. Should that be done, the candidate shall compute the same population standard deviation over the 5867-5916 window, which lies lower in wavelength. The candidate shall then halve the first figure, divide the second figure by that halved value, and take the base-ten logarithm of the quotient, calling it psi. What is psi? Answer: 0.26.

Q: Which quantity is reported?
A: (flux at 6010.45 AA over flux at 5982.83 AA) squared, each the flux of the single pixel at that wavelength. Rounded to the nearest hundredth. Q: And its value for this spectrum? 1.00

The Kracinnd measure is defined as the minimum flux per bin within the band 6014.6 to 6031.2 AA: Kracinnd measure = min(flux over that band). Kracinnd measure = 29.23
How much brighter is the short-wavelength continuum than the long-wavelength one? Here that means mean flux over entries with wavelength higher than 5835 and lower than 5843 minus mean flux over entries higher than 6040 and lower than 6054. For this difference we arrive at 4.0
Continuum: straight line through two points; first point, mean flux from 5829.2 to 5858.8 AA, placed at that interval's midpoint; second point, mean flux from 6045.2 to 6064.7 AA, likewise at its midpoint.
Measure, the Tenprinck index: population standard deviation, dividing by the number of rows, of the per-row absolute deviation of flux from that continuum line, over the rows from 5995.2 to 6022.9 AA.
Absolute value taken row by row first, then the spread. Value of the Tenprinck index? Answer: 0.64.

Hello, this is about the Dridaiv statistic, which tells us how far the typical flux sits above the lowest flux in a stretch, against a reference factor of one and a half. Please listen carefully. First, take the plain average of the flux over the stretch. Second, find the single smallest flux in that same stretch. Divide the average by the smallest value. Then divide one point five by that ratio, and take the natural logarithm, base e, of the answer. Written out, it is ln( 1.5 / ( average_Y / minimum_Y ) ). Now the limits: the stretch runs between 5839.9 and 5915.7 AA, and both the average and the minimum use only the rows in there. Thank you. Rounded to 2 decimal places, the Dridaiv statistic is 0.21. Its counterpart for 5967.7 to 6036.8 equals 0.26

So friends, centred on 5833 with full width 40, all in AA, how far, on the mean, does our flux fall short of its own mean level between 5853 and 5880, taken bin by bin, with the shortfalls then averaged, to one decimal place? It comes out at -1.2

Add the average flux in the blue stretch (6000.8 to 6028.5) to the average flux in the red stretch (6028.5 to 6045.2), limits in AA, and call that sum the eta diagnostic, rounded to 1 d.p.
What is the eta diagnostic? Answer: 65.4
